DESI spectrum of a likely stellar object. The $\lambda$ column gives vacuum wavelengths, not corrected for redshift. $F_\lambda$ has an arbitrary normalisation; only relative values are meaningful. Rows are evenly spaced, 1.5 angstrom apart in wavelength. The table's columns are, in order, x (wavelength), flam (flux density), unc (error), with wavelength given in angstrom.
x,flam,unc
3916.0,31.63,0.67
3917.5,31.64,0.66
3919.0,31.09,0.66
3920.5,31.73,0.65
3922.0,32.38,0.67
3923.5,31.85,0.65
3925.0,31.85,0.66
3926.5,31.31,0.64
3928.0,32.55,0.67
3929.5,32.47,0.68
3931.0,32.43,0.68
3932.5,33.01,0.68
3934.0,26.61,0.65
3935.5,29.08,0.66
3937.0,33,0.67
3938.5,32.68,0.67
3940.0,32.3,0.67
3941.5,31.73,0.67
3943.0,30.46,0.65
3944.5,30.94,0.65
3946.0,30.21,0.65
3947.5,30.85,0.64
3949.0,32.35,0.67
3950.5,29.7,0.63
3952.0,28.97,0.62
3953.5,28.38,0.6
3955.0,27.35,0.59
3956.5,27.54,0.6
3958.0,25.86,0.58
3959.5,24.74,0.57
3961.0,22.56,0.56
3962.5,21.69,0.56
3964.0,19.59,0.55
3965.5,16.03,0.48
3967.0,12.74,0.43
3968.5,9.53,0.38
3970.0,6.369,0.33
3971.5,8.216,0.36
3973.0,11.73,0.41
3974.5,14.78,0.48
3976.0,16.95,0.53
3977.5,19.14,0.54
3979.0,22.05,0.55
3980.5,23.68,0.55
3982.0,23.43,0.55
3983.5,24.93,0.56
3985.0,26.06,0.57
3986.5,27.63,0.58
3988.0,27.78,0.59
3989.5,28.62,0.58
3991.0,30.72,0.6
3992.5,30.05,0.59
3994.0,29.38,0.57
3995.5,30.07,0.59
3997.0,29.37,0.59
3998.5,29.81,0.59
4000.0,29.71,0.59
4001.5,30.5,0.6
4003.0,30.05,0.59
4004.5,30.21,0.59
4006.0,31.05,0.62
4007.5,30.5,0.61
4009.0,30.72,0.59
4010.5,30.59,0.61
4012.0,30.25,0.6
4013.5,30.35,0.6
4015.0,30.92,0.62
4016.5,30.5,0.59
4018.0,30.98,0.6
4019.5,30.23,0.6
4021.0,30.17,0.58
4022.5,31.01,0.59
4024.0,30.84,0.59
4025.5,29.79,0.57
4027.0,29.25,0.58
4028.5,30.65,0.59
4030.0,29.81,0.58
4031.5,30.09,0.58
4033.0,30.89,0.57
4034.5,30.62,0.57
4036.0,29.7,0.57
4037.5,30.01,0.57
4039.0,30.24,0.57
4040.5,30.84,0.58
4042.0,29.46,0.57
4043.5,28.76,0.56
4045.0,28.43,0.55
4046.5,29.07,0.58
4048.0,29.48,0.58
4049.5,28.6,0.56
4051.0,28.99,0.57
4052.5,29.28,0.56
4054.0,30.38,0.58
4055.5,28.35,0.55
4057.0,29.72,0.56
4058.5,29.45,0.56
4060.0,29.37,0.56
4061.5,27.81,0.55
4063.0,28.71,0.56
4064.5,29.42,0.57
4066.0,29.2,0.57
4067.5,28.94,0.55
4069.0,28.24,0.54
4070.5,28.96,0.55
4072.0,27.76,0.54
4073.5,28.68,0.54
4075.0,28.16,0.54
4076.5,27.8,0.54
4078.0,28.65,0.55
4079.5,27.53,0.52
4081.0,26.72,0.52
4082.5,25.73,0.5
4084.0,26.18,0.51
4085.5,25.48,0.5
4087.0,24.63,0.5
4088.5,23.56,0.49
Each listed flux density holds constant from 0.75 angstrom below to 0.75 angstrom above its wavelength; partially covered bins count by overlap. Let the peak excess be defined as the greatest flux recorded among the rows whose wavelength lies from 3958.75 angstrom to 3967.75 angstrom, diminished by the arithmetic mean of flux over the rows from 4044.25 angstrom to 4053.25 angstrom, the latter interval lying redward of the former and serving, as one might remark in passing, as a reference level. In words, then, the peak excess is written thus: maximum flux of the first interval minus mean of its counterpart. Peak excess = -4.2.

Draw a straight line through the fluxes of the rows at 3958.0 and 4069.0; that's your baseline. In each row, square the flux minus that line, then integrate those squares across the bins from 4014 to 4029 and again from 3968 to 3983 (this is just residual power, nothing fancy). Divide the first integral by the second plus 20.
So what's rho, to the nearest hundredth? 0.07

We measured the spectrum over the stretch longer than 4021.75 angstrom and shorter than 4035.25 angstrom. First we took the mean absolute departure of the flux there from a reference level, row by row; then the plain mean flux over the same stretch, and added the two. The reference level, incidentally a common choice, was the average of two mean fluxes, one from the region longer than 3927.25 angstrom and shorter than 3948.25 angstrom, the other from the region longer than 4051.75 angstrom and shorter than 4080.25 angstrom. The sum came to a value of 30.9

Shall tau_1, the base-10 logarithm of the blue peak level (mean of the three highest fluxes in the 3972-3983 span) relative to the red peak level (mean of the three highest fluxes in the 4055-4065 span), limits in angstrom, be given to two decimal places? -0.11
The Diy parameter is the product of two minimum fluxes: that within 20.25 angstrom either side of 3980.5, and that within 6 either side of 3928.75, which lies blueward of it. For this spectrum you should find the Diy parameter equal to 169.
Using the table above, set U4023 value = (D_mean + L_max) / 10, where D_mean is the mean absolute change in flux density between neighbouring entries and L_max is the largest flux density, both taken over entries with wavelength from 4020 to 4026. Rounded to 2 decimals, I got 3.17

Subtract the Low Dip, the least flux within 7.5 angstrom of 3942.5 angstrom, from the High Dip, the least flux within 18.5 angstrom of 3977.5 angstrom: -23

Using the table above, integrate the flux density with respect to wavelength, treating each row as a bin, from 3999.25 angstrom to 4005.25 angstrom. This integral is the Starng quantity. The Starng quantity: 181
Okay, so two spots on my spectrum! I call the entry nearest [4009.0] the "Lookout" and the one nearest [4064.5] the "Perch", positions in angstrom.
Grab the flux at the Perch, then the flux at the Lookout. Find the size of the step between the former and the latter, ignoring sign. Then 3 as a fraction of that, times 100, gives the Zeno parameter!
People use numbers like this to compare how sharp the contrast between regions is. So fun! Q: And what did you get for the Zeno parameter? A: 231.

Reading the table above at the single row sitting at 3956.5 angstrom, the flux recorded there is 27.54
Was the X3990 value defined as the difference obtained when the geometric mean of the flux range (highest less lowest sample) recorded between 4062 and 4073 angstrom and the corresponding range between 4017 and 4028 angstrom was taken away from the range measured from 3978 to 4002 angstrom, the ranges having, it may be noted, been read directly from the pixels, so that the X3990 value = 7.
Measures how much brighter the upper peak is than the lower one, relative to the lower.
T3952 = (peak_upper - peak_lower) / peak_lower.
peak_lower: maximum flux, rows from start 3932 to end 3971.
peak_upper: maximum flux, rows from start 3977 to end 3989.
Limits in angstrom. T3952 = -0.158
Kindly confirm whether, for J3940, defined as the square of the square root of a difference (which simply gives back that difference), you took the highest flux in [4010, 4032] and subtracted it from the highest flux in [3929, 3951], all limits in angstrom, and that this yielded 2.0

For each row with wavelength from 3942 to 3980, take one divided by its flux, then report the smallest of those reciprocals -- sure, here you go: 0.031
